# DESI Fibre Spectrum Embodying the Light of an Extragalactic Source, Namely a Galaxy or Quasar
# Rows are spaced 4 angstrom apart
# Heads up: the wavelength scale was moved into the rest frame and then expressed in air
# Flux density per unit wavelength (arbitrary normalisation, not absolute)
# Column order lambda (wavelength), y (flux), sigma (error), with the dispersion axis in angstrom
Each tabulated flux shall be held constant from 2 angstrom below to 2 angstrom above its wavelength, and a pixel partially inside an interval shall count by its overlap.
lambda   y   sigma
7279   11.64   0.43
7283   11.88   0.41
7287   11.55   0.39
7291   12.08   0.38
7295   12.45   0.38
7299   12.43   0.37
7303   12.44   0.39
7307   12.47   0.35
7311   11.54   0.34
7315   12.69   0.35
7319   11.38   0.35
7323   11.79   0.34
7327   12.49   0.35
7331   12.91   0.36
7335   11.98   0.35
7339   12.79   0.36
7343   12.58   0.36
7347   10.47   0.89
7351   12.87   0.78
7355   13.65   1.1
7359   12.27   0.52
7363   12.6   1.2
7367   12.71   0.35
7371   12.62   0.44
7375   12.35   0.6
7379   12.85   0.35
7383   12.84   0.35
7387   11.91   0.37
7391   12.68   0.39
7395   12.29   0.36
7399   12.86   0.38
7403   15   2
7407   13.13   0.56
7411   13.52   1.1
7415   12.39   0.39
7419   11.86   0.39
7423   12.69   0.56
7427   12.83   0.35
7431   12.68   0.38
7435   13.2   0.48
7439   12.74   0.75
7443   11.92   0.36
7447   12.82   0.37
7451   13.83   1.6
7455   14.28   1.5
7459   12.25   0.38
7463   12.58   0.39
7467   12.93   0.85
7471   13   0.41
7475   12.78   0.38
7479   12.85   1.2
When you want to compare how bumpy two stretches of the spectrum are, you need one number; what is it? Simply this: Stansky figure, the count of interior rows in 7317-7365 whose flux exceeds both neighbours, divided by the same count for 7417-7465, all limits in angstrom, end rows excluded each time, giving 1.00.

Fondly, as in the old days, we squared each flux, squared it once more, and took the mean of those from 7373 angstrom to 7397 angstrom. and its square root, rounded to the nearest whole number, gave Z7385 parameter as 156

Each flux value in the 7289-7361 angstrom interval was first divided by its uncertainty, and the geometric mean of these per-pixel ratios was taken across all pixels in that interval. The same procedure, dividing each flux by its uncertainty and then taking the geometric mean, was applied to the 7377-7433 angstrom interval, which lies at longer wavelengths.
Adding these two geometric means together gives 55.4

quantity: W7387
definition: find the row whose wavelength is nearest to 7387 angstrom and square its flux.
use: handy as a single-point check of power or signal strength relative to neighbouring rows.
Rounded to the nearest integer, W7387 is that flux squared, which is 142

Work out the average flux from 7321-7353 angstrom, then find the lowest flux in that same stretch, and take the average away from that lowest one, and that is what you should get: -1.8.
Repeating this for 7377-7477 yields -1.0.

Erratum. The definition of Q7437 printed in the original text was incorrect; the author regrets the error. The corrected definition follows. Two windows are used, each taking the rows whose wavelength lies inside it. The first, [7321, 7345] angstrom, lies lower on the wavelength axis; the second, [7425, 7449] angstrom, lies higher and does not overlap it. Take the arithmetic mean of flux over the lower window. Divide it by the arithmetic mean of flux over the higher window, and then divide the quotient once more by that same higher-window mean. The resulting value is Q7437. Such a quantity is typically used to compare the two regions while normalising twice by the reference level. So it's 0.0770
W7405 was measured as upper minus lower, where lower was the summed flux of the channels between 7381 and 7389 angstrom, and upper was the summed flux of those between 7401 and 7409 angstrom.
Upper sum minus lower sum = 3.4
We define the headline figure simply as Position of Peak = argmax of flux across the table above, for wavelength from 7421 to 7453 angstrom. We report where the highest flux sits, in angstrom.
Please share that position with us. 7451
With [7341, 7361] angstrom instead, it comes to 7355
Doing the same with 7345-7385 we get 7355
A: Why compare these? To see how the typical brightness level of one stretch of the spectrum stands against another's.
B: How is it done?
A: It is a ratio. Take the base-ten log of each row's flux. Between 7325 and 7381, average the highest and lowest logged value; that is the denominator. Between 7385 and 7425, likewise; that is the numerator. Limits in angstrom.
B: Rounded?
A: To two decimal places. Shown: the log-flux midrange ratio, 1.04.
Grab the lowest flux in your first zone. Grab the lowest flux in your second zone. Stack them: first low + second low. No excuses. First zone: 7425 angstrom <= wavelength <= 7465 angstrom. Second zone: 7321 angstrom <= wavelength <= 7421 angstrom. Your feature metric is 22.4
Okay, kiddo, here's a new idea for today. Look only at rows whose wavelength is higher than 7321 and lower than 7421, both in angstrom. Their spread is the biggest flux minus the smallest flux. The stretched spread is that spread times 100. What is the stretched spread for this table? 453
